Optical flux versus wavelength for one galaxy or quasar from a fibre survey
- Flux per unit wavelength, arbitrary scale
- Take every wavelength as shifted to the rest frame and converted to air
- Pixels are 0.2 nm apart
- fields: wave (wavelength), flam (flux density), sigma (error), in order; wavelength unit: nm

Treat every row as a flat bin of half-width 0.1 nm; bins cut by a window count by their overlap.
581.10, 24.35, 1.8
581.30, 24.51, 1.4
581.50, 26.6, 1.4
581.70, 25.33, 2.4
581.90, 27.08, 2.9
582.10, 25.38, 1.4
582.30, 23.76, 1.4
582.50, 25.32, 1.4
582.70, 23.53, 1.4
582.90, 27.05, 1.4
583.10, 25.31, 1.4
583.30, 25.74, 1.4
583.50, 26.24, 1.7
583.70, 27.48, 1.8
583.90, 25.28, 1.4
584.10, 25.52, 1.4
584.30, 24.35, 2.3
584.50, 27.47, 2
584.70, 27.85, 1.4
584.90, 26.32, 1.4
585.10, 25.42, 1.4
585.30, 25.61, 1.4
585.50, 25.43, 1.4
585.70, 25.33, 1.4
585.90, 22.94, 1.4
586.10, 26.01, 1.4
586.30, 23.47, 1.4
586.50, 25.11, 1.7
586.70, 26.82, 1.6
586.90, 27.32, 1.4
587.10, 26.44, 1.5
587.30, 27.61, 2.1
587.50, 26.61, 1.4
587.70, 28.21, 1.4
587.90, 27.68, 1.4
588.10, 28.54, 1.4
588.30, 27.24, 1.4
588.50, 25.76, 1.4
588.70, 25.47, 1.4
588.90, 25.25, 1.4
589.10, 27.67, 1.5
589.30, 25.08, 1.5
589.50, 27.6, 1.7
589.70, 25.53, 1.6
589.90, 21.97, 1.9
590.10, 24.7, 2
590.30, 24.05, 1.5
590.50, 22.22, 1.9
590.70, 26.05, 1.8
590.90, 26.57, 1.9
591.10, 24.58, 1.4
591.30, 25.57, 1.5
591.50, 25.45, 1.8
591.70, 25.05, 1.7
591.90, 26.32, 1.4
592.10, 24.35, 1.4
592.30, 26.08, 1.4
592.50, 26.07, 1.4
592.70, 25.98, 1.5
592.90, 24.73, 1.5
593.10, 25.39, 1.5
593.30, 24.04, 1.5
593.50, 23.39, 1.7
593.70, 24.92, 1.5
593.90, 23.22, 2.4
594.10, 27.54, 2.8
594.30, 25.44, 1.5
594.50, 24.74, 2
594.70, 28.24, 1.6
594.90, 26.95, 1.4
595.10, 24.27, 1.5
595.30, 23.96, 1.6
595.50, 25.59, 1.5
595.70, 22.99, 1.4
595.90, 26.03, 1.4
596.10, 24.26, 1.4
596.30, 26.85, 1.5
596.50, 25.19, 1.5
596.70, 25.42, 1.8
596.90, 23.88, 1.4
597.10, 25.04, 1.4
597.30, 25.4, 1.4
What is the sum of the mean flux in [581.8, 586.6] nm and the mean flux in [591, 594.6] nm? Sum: 50.7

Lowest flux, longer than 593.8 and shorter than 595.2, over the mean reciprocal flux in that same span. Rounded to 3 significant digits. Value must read 596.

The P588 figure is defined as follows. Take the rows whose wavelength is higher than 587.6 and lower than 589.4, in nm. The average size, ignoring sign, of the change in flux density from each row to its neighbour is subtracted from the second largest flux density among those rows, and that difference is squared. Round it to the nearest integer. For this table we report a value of 729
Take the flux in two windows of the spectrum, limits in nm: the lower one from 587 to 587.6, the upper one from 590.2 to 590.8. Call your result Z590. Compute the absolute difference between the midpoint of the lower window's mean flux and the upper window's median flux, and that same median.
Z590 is 1.4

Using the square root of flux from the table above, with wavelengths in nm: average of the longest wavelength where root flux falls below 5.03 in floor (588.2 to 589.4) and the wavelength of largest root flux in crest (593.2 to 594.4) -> 591.70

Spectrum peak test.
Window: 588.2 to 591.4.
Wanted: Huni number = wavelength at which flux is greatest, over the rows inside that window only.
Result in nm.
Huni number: 589.10 nm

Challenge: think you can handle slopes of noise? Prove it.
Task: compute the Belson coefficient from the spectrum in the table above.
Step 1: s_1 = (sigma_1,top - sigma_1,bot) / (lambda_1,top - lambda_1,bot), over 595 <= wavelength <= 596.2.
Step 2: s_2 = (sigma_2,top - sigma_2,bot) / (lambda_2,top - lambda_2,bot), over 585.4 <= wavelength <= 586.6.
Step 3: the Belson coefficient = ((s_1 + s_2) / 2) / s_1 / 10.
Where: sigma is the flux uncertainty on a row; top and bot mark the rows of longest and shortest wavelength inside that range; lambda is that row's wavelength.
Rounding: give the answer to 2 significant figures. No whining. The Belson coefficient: -0.10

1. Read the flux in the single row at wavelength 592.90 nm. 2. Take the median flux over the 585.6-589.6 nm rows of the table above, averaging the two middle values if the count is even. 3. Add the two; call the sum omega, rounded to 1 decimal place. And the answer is 51.3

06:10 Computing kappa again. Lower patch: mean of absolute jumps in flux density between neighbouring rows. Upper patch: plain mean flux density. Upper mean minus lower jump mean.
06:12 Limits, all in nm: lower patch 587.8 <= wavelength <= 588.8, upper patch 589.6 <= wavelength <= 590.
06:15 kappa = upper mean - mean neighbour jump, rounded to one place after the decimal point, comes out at 22.8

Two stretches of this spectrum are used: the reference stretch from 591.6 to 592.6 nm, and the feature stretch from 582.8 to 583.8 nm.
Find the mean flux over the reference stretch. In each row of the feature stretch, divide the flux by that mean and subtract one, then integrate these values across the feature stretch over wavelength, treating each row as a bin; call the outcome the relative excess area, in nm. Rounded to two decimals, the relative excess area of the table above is 0.03 nm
